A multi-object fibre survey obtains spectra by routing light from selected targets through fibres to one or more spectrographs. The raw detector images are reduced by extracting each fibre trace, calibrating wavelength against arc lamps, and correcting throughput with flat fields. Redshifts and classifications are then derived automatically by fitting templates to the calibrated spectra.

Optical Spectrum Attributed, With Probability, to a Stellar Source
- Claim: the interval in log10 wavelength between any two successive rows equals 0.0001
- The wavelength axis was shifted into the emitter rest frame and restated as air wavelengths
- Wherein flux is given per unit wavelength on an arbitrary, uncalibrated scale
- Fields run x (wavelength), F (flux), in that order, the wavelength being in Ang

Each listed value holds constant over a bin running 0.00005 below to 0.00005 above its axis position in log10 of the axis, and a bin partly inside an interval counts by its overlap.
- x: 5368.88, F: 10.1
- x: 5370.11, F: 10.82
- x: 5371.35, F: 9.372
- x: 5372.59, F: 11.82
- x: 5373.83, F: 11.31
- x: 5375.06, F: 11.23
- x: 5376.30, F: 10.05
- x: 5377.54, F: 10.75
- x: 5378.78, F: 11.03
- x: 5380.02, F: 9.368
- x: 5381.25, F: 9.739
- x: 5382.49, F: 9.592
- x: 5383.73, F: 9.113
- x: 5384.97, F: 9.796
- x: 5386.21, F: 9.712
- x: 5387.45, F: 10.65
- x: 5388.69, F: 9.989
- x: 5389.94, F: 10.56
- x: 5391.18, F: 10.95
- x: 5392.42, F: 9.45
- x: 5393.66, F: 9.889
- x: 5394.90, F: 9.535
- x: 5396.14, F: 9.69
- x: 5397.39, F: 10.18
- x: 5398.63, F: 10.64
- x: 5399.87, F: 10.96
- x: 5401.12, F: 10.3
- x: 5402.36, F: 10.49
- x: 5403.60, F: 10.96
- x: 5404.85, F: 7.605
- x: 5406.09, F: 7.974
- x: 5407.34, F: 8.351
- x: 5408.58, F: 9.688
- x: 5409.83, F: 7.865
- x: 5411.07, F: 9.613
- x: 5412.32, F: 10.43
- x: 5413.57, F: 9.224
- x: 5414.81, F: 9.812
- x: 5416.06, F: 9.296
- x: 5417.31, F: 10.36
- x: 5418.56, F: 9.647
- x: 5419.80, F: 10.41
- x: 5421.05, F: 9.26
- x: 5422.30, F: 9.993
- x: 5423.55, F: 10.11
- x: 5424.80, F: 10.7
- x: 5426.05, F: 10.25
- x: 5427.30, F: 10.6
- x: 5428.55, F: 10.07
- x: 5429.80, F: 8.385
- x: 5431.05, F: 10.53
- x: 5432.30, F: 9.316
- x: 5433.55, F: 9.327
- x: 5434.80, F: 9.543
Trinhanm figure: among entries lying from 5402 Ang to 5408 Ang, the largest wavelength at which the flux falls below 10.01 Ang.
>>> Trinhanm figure 5407.34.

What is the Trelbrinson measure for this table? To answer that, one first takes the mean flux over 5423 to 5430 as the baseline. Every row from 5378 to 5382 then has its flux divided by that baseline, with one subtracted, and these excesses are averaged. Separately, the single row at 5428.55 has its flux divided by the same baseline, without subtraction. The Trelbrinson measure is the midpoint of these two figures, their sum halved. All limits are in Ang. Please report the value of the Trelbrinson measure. 0.50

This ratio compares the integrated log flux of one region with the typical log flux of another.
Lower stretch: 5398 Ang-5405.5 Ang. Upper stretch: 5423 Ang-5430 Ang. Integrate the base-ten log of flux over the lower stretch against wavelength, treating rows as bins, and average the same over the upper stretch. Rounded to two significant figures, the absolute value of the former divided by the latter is 7.5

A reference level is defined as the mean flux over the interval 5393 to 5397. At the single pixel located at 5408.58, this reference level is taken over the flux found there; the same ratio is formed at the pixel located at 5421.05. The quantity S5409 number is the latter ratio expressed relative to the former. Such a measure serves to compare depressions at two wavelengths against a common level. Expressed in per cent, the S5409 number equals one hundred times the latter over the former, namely 105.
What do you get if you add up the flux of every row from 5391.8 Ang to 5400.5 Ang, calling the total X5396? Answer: 70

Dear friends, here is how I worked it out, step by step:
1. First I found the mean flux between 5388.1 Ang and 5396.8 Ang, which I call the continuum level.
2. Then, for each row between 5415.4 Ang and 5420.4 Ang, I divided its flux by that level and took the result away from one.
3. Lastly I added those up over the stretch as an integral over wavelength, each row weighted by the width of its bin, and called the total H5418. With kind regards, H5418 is 0.0 Ang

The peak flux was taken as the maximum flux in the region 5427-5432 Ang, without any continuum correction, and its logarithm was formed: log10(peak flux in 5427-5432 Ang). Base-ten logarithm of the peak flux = 1.03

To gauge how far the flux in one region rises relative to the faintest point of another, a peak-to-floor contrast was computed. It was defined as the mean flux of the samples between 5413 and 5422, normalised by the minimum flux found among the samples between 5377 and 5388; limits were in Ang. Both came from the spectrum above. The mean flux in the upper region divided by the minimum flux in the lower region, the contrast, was 1.07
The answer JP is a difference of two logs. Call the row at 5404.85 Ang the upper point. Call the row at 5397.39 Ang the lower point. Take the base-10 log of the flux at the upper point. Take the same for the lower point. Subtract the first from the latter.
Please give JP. 0.13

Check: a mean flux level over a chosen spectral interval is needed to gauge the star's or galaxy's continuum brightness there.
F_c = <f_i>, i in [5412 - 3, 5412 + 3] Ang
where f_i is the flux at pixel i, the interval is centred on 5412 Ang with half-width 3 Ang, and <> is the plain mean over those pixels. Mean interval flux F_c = 9.4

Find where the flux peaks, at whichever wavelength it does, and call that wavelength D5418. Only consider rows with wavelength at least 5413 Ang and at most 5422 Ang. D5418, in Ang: 5419.80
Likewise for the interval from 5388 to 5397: 5391.18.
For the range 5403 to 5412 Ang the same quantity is 5403.60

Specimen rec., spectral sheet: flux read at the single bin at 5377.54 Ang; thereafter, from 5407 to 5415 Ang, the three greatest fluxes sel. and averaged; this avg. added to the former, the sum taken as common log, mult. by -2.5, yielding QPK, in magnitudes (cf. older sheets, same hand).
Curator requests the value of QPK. -3.29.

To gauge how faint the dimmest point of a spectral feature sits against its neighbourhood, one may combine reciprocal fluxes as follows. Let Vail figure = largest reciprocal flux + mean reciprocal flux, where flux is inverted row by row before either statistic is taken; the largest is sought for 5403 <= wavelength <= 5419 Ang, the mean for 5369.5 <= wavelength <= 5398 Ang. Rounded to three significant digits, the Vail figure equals 0.230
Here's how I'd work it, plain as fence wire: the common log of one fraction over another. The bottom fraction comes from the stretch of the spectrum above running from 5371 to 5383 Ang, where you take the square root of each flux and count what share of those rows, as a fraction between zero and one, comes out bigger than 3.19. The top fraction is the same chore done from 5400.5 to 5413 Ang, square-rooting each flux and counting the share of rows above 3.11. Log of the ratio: 0.0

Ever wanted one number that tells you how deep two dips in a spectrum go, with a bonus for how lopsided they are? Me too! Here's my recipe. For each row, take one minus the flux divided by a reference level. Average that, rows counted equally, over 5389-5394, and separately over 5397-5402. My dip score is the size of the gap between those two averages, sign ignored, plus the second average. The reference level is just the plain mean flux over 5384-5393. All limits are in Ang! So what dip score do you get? -0.01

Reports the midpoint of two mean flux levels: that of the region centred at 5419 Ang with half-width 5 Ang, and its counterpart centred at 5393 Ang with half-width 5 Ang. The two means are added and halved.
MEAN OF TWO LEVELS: 9.9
